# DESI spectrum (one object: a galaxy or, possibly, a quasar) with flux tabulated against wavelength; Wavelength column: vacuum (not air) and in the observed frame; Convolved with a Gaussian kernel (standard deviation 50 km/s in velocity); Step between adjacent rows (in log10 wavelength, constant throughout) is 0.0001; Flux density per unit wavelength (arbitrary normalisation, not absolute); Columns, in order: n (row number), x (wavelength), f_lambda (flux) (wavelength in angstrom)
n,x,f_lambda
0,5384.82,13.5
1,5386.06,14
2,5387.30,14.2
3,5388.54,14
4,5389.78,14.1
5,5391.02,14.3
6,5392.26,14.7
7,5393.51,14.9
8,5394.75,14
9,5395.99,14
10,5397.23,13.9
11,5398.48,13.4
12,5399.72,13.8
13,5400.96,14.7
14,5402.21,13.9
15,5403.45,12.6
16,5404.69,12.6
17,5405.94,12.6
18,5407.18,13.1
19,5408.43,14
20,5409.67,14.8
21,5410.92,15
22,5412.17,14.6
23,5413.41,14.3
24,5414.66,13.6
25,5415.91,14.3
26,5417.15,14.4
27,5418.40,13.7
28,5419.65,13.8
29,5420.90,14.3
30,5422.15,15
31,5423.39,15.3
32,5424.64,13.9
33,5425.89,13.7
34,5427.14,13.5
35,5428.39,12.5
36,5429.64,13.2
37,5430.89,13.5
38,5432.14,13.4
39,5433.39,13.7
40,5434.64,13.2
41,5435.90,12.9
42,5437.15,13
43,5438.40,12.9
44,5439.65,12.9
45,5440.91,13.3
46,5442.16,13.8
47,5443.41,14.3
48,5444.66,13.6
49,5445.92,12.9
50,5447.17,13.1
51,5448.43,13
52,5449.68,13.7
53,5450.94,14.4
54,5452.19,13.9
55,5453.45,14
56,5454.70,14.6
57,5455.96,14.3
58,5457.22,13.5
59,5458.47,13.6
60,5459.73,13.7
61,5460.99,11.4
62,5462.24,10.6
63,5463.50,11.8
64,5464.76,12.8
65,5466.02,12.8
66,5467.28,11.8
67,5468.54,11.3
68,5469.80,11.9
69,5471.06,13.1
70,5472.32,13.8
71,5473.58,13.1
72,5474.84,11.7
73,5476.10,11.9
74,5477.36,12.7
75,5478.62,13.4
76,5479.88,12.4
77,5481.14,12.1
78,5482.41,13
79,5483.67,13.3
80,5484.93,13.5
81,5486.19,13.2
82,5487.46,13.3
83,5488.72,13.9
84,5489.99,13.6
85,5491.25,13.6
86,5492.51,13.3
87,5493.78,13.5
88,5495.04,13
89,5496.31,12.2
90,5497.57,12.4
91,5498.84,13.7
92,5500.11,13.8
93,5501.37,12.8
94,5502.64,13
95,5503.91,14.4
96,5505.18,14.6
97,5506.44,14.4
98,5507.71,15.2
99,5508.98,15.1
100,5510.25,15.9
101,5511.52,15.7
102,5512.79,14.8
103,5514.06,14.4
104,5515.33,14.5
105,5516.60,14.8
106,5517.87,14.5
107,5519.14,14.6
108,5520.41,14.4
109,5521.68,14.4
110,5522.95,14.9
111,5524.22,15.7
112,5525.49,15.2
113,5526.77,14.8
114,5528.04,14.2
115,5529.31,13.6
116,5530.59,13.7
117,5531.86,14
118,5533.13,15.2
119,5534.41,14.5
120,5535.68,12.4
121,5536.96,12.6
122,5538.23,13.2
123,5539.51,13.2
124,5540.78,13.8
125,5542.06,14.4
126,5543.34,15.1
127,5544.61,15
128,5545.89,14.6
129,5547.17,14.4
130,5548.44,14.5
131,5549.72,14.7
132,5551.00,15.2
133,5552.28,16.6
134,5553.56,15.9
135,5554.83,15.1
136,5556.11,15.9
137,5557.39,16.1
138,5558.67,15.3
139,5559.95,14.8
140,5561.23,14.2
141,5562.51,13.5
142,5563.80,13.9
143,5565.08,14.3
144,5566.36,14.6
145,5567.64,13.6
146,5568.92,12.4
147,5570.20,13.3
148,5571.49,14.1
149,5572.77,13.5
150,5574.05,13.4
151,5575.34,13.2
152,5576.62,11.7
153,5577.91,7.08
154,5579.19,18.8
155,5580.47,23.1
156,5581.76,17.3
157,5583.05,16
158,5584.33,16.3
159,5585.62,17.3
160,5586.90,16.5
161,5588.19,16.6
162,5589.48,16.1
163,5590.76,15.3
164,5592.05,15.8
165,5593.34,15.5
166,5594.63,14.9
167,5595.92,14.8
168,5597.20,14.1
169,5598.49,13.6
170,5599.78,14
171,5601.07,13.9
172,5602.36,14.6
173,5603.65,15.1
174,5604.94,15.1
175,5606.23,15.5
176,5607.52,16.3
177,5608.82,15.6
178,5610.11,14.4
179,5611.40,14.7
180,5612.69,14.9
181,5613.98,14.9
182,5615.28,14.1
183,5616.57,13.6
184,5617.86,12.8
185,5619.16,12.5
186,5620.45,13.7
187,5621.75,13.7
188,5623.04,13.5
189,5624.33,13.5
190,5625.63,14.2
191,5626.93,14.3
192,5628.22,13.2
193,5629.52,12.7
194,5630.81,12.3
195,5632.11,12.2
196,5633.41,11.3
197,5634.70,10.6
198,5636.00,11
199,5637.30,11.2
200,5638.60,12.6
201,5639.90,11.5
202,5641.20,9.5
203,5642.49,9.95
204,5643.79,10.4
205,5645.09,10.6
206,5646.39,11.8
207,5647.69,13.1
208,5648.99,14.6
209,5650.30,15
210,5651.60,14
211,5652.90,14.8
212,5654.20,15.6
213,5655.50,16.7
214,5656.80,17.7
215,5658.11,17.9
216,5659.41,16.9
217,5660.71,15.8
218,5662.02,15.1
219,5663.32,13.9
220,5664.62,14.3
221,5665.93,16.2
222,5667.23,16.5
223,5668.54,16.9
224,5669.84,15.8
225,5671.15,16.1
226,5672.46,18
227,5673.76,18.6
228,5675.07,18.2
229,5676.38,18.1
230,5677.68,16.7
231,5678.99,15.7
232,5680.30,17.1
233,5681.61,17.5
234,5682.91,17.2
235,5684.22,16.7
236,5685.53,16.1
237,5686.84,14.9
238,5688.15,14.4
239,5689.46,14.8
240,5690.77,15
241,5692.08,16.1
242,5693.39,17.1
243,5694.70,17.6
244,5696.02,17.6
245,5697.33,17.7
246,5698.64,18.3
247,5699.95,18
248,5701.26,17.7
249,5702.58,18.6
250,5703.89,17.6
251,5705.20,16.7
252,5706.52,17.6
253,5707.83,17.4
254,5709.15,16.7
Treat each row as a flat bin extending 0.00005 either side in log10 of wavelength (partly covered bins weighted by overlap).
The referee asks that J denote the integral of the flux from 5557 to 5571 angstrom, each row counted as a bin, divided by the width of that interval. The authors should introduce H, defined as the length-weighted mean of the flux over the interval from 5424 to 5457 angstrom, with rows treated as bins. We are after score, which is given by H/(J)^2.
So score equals 0.0675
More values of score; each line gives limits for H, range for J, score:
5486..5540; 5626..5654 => 0.0930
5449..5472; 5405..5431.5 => 0.0667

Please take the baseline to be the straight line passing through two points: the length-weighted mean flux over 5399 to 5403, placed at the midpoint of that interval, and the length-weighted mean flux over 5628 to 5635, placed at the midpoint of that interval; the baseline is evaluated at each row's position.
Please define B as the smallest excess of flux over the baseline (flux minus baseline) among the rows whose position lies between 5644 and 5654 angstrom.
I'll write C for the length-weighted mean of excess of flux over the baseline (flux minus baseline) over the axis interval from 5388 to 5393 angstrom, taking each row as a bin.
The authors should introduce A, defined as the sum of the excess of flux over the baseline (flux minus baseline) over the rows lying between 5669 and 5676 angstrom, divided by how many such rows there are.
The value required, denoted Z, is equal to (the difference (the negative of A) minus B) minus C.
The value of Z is -4.4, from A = 5.6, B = -1.3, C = 0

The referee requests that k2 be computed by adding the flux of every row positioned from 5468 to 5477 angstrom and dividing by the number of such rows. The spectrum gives 12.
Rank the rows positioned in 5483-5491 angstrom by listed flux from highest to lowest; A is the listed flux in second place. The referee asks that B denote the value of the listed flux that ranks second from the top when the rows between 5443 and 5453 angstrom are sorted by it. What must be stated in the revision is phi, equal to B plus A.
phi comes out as 27.9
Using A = 13.6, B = 14.3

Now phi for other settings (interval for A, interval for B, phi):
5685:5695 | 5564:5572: 31.4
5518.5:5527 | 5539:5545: 30.2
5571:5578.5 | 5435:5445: 27.3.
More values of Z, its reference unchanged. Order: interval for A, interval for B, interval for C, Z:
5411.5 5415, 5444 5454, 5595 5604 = -1.4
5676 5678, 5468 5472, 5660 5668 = -7.1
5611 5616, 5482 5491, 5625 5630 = -3.6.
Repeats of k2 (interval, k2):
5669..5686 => 17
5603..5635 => 14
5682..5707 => 17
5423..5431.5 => 14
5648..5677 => 16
